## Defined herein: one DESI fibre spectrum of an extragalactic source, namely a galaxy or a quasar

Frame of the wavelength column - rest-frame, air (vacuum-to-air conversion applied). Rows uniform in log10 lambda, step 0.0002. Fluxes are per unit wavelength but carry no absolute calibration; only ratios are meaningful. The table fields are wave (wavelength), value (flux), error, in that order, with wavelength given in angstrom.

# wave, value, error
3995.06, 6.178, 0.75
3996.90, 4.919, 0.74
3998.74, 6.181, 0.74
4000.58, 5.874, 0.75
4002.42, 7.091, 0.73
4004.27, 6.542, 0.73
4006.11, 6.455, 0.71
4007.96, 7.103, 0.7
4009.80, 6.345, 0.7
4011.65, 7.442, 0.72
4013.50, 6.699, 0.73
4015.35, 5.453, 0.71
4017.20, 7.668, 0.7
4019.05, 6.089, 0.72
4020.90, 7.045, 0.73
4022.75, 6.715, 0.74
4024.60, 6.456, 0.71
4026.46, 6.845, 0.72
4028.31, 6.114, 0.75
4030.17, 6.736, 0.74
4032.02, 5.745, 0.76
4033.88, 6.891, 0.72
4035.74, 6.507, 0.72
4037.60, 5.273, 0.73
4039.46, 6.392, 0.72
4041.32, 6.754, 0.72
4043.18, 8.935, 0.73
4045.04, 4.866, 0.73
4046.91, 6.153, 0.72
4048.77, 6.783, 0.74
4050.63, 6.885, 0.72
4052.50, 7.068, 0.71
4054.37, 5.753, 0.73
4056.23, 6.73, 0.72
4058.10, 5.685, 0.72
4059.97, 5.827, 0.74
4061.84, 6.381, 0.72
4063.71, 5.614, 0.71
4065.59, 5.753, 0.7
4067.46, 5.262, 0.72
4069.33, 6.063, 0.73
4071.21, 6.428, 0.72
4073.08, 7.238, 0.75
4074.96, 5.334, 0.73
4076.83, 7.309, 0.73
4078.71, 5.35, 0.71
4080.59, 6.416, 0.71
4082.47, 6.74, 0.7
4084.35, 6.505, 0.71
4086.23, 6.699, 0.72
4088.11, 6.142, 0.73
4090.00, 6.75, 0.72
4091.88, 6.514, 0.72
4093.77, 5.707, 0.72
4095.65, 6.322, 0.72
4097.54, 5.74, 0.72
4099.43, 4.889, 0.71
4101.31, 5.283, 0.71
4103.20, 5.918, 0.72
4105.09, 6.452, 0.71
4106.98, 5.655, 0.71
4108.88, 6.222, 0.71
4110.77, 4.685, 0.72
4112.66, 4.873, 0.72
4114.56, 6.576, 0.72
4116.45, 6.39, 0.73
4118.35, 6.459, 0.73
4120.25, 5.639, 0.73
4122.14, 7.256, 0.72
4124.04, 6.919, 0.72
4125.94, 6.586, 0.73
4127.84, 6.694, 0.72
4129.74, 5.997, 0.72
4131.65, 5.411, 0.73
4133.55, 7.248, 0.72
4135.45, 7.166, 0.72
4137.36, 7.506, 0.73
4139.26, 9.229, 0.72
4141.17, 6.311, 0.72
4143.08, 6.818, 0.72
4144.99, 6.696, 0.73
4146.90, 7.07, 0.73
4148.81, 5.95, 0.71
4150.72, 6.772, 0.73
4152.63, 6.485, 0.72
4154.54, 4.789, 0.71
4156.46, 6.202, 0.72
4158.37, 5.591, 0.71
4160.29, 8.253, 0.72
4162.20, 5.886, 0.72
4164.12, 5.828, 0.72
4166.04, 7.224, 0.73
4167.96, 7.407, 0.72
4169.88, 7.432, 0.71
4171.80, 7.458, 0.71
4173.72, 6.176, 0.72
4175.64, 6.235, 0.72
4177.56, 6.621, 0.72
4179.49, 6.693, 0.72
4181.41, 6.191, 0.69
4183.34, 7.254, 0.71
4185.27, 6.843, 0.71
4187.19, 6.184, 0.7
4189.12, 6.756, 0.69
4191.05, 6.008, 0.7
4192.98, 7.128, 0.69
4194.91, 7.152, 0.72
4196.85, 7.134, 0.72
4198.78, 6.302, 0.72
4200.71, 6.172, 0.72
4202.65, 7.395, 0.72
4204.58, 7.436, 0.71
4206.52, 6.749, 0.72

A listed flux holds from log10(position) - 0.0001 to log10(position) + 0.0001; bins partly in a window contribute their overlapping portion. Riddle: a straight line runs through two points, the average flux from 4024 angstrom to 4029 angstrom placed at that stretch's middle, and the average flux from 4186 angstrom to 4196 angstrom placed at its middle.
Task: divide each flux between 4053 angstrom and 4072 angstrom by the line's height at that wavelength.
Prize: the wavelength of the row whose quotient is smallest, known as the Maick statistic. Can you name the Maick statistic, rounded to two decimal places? 4067.46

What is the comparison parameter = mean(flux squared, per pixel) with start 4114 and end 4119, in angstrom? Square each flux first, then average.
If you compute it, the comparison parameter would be 42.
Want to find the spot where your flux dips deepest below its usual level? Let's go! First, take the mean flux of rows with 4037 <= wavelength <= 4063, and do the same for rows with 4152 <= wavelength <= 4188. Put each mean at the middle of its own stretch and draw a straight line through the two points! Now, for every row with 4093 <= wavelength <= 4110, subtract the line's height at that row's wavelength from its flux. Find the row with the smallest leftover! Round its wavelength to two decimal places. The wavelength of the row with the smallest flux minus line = 4099.43 angstrom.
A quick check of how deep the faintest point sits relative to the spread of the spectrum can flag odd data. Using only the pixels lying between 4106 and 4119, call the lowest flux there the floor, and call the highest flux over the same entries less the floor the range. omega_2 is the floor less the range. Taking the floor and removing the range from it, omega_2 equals 2.8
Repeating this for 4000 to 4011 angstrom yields 4.6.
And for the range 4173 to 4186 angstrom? 5.1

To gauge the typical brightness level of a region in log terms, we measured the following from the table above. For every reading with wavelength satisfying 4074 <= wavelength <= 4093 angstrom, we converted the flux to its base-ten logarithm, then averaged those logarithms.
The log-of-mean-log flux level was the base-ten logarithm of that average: -0.096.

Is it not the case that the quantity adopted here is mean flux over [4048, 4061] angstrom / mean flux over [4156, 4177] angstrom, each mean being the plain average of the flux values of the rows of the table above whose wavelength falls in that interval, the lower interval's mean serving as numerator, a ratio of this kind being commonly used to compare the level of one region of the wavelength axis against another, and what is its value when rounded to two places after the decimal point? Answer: 0.95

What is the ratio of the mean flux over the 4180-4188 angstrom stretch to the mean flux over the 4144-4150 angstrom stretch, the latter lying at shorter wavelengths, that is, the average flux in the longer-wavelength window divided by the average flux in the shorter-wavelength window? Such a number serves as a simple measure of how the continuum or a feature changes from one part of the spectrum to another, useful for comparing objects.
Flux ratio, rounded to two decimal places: 1.01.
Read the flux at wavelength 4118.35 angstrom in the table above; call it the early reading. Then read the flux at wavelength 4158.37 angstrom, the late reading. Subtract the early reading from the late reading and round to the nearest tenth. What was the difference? -0.9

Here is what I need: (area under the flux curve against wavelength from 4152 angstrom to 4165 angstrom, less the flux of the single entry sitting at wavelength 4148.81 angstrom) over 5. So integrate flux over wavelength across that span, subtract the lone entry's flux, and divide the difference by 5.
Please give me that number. 15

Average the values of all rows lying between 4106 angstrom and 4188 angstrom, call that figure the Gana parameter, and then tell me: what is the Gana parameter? 6.53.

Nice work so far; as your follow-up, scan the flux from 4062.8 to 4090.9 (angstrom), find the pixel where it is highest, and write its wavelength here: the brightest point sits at 4076.83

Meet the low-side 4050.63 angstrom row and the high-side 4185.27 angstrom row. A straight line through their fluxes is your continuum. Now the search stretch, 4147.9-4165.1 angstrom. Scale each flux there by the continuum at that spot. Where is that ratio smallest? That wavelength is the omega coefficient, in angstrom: 4154.54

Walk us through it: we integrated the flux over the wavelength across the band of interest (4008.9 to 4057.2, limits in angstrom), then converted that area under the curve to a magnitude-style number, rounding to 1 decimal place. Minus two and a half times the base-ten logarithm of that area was -6.3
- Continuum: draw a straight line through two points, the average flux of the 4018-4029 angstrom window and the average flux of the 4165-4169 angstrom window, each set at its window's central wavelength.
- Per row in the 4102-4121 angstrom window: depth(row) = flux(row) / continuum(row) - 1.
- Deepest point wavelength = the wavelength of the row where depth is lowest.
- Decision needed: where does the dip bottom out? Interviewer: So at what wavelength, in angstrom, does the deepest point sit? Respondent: 4110.77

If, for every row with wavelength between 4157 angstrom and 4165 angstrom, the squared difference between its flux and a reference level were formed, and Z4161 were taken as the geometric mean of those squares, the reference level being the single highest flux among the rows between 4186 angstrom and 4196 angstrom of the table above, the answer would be 1.7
